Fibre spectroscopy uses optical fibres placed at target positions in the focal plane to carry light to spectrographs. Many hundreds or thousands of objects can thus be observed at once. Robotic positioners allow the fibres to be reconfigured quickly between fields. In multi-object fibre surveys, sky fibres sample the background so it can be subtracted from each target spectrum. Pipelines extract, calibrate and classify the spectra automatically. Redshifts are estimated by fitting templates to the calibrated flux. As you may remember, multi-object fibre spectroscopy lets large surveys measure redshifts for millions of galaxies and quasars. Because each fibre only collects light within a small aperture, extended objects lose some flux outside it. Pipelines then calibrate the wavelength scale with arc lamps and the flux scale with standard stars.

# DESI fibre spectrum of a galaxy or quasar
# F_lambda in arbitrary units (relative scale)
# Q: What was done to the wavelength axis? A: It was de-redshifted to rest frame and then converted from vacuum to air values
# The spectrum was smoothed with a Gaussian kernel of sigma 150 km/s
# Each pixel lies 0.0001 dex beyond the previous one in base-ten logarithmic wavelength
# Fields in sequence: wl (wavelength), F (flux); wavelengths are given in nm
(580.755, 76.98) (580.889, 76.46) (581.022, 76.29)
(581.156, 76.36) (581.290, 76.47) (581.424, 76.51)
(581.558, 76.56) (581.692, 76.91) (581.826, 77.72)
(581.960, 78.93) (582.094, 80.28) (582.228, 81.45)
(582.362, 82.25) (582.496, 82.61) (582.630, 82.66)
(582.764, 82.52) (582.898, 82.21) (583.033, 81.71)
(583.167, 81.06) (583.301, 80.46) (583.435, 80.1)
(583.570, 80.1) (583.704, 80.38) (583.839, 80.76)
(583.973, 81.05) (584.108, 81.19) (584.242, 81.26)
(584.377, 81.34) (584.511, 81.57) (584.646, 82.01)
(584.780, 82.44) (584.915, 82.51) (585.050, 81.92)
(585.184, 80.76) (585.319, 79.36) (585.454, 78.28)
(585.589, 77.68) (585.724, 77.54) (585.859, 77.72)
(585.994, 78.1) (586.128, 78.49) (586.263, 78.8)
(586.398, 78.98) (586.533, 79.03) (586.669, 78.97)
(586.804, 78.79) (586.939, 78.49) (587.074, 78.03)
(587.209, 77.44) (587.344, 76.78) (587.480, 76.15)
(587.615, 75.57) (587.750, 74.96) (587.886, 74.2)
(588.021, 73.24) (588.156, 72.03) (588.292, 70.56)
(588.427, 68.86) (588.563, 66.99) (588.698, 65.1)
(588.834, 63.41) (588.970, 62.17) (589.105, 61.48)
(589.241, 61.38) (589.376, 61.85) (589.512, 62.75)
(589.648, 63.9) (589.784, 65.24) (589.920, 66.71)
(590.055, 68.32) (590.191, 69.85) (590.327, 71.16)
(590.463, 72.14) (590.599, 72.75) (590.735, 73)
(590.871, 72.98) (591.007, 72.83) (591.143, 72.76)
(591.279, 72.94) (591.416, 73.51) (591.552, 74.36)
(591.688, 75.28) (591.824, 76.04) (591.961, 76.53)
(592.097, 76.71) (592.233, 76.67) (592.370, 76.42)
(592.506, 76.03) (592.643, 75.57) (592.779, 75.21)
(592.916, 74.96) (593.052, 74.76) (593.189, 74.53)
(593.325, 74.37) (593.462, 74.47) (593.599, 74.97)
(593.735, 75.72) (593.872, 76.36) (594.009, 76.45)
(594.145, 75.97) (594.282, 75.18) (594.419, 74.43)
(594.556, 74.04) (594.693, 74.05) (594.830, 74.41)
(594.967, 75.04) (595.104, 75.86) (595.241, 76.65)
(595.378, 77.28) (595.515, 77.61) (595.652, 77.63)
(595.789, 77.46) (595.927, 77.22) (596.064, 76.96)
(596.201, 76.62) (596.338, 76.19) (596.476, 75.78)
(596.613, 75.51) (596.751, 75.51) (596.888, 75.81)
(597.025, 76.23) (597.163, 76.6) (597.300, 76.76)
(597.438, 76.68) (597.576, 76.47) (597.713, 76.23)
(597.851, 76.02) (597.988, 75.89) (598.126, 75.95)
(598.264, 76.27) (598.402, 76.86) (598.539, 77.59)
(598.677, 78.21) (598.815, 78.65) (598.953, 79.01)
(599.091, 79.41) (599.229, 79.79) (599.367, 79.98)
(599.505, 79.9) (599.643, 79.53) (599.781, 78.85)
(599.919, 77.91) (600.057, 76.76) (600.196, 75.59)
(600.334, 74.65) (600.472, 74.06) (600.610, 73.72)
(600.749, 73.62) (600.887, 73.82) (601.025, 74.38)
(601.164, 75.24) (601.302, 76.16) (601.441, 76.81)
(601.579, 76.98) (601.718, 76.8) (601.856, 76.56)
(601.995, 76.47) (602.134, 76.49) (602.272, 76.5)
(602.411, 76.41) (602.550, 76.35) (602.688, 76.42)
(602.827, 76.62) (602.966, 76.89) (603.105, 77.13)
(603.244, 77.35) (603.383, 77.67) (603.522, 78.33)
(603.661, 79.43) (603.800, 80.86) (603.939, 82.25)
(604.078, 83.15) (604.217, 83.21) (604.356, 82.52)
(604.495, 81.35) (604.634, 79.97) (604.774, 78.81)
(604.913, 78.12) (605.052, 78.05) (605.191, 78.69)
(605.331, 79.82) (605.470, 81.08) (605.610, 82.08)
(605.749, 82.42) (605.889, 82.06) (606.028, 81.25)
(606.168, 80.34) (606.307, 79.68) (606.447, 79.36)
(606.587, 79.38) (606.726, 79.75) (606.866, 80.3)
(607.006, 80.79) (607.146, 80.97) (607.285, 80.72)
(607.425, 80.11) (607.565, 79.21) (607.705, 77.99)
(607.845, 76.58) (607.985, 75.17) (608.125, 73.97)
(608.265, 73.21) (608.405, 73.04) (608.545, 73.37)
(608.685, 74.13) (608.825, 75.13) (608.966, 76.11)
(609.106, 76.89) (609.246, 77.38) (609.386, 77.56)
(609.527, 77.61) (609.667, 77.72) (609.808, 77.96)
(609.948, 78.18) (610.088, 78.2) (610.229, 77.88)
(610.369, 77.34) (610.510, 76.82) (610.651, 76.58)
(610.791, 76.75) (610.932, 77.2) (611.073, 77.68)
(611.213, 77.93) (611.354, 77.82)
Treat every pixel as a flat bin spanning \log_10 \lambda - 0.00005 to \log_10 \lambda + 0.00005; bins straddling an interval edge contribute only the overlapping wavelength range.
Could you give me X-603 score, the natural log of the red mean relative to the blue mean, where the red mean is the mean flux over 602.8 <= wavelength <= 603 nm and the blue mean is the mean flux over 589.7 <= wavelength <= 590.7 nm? 0.10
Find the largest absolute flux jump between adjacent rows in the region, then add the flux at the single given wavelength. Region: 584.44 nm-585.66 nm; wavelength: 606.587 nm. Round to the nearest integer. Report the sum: 81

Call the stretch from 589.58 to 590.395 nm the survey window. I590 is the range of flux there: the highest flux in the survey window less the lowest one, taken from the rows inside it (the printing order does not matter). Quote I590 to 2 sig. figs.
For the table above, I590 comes 7.3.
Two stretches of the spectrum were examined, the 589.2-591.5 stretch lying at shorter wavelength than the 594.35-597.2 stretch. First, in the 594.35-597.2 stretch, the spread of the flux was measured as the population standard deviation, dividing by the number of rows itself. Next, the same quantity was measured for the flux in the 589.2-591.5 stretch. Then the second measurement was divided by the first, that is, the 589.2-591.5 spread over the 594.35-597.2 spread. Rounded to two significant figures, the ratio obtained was 3.8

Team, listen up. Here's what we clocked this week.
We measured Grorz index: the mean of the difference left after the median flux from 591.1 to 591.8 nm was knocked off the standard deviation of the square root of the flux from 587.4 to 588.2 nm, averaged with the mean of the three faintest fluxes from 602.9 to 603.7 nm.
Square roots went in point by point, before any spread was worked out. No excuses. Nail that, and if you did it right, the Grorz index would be 2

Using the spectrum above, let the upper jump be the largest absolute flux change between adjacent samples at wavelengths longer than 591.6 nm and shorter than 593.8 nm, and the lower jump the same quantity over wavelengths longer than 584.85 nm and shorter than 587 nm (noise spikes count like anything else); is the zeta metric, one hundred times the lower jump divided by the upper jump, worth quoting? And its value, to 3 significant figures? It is 184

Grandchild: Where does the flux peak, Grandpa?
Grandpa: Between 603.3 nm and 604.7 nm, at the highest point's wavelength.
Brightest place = 604.217 nm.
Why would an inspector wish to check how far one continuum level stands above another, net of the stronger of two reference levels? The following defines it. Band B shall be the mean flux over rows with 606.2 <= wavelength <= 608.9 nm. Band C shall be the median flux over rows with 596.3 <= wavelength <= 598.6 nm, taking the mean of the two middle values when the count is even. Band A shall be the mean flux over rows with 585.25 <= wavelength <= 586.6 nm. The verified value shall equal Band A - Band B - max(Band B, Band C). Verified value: -77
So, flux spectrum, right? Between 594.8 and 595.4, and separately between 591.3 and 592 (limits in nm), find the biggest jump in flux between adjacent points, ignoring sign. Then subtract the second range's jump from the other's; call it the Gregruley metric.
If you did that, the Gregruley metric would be -0.10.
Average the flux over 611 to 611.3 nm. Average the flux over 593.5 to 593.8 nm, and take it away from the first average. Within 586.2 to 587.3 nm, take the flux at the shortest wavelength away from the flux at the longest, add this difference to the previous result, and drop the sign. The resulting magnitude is 1.1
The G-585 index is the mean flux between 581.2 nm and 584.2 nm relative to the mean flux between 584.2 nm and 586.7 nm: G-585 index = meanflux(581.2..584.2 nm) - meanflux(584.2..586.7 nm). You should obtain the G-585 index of 0.3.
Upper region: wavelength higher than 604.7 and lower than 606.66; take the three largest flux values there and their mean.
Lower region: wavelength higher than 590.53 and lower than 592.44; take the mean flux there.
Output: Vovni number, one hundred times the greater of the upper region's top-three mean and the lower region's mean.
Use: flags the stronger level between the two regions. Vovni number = 8219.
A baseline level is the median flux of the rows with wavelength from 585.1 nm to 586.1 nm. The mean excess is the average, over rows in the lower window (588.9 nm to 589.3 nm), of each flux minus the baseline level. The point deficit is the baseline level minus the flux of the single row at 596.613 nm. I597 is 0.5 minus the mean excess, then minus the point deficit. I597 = 14.3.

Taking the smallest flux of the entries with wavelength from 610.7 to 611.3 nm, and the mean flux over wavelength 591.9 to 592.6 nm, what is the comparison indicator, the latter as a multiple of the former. 1.00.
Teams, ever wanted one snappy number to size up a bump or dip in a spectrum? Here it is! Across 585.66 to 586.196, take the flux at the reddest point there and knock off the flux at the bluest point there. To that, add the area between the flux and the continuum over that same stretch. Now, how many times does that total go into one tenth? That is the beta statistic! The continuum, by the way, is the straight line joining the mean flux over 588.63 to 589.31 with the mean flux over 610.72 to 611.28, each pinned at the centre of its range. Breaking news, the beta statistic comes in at 0.010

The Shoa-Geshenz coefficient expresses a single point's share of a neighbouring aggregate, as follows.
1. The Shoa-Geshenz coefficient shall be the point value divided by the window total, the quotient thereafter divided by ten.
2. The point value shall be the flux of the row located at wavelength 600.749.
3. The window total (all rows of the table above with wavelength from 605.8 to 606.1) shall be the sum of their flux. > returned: 0.0451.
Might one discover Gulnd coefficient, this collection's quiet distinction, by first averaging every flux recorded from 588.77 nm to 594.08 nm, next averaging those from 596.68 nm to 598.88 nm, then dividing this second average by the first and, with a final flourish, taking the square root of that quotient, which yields 1.03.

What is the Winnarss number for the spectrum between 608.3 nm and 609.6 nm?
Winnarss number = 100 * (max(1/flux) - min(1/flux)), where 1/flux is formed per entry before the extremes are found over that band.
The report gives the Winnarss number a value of 0.081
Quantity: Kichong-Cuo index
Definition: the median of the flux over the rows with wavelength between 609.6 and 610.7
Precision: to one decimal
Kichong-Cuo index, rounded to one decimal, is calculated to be 77.8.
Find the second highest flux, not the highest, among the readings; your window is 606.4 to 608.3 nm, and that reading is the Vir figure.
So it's 80.79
